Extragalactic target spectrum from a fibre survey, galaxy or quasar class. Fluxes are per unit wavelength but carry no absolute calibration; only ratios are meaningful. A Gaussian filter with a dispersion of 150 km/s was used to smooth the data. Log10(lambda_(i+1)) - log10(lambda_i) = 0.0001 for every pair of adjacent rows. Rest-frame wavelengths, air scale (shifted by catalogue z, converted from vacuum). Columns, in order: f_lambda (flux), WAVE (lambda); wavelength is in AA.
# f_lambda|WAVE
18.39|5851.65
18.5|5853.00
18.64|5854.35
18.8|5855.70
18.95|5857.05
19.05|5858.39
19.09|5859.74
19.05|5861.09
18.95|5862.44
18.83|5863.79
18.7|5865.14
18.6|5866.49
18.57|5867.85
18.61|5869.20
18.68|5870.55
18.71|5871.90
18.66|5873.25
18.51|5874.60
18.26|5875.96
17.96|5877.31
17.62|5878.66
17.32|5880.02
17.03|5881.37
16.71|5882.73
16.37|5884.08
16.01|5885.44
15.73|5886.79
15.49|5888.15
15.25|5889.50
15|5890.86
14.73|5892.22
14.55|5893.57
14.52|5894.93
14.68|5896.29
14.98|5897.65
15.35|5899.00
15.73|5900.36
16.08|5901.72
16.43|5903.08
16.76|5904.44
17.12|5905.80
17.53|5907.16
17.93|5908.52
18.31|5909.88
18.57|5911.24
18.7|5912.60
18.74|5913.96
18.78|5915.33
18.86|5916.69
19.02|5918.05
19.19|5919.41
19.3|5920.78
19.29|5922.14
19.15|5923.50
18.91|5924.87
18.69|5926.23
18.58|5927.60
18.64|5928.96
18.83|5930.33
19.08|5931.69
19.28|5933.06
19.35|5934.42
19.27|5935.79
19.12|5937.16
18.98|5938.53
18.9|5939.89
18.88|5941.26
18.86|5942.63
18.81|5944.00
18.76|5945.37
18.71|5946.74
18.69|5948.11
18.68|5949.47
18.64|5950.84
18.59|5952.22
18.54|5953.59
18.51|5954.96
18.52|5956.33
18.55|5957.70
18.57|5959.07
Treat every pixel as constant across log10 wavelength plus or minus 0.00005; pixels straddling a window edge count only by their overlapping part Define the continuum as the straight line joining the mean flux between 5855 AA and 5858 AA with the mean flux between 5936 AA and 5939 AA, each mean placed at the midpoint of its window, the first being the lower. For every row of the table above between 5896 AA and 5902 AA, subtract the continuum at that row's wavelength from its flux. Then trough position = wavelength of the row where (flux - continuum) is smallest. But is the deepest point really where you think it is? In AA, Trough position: 5896.29 AA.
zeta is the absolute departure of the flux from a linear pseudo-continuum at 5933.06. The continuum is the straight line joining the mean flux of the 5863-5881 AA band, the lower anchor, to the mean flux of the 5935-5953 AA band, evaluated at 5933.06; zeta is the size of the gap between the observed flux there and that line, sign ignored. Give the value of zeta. 0.5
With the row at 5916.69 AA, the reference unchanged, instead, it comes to 0.2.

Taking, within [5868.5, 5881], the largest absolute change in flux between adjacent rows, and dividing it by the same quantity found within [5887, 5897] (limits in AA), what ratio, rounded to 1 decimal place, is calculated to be 1.3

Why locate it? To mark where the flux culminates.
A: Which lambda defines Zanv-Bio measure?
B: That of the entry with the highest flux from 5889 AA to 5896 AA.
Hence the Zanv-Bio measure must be 5889.50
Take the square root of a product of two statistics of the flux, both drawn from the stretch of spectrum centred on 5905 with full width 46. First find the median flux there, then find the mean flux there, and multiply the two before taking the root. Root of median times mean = 17.0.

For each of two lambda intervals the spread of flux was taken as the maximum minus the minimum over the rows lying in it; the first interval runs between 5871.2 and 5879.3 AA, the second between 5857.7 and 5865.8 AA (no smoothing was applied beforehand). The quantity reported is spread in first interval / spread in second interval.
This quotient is 2.8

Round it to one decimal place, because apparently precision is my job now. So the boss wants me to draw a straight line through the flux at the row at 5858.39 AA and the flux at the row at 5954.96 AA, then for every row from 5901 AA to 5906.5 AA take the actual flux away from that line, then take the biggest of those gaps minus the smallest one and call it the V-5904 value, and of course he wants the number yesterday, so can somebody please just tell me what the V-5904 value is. 1.1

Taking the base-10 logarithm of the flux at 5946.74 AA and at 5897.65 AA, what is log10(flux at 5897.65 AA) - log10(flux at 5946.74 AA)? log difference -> -0.10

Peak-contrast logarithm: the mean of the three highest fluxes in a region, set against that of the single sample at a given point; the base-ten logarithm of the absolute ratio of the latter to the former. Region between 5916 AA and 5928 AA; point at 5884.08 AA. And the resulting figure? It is -0.07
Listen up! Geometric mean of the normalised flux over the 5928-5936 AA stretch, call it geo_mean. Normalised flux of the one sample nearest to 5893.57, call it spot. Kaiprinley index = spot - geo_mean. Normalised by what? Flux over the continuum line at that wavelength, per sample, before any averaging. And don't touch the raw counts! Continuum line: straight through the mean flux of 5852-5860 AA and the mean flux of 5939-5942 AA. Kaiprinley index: -0.24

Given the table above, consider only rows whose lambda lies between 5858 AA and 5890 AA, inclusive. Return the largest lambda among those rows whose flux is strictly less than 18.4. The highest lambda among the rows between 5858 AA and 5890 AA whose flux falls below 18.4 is 5889.50 AA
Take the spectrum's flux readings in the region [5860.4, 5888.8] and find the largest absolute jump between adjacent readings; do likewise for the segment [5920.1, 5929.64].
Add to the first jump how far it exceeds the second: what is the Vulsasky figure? 0.48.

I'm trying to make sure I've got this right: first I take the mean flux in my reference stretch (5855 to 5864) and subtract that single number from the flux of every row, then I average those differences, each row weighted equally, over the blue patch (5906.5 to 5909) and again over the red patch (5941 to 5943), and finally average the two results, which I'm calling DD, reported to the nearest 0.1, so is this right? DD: -0.7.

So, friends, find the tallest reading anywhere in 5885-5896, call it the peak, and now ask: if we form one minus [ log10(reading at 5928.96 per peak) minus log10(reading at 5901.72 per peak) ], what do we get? 0.94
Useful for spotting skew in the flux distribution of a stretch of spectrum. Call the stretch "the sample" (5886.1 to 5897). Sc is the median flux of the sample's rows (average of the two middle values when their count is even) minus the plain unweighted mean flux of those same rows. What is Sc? -0.13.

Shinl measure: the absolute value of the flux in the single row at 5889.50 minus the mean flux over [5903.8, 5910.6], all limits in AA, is 2.3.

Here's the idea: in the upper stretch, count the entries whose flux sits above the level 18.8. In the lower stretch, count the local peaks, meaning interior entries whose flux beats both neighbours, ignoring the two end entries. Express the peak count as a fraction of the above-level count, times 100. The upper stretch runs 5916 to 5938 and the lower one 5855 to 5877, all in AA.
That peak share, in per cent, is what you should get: 15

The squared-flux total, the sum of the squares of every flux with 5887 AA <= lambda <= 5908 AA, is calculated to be 3670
